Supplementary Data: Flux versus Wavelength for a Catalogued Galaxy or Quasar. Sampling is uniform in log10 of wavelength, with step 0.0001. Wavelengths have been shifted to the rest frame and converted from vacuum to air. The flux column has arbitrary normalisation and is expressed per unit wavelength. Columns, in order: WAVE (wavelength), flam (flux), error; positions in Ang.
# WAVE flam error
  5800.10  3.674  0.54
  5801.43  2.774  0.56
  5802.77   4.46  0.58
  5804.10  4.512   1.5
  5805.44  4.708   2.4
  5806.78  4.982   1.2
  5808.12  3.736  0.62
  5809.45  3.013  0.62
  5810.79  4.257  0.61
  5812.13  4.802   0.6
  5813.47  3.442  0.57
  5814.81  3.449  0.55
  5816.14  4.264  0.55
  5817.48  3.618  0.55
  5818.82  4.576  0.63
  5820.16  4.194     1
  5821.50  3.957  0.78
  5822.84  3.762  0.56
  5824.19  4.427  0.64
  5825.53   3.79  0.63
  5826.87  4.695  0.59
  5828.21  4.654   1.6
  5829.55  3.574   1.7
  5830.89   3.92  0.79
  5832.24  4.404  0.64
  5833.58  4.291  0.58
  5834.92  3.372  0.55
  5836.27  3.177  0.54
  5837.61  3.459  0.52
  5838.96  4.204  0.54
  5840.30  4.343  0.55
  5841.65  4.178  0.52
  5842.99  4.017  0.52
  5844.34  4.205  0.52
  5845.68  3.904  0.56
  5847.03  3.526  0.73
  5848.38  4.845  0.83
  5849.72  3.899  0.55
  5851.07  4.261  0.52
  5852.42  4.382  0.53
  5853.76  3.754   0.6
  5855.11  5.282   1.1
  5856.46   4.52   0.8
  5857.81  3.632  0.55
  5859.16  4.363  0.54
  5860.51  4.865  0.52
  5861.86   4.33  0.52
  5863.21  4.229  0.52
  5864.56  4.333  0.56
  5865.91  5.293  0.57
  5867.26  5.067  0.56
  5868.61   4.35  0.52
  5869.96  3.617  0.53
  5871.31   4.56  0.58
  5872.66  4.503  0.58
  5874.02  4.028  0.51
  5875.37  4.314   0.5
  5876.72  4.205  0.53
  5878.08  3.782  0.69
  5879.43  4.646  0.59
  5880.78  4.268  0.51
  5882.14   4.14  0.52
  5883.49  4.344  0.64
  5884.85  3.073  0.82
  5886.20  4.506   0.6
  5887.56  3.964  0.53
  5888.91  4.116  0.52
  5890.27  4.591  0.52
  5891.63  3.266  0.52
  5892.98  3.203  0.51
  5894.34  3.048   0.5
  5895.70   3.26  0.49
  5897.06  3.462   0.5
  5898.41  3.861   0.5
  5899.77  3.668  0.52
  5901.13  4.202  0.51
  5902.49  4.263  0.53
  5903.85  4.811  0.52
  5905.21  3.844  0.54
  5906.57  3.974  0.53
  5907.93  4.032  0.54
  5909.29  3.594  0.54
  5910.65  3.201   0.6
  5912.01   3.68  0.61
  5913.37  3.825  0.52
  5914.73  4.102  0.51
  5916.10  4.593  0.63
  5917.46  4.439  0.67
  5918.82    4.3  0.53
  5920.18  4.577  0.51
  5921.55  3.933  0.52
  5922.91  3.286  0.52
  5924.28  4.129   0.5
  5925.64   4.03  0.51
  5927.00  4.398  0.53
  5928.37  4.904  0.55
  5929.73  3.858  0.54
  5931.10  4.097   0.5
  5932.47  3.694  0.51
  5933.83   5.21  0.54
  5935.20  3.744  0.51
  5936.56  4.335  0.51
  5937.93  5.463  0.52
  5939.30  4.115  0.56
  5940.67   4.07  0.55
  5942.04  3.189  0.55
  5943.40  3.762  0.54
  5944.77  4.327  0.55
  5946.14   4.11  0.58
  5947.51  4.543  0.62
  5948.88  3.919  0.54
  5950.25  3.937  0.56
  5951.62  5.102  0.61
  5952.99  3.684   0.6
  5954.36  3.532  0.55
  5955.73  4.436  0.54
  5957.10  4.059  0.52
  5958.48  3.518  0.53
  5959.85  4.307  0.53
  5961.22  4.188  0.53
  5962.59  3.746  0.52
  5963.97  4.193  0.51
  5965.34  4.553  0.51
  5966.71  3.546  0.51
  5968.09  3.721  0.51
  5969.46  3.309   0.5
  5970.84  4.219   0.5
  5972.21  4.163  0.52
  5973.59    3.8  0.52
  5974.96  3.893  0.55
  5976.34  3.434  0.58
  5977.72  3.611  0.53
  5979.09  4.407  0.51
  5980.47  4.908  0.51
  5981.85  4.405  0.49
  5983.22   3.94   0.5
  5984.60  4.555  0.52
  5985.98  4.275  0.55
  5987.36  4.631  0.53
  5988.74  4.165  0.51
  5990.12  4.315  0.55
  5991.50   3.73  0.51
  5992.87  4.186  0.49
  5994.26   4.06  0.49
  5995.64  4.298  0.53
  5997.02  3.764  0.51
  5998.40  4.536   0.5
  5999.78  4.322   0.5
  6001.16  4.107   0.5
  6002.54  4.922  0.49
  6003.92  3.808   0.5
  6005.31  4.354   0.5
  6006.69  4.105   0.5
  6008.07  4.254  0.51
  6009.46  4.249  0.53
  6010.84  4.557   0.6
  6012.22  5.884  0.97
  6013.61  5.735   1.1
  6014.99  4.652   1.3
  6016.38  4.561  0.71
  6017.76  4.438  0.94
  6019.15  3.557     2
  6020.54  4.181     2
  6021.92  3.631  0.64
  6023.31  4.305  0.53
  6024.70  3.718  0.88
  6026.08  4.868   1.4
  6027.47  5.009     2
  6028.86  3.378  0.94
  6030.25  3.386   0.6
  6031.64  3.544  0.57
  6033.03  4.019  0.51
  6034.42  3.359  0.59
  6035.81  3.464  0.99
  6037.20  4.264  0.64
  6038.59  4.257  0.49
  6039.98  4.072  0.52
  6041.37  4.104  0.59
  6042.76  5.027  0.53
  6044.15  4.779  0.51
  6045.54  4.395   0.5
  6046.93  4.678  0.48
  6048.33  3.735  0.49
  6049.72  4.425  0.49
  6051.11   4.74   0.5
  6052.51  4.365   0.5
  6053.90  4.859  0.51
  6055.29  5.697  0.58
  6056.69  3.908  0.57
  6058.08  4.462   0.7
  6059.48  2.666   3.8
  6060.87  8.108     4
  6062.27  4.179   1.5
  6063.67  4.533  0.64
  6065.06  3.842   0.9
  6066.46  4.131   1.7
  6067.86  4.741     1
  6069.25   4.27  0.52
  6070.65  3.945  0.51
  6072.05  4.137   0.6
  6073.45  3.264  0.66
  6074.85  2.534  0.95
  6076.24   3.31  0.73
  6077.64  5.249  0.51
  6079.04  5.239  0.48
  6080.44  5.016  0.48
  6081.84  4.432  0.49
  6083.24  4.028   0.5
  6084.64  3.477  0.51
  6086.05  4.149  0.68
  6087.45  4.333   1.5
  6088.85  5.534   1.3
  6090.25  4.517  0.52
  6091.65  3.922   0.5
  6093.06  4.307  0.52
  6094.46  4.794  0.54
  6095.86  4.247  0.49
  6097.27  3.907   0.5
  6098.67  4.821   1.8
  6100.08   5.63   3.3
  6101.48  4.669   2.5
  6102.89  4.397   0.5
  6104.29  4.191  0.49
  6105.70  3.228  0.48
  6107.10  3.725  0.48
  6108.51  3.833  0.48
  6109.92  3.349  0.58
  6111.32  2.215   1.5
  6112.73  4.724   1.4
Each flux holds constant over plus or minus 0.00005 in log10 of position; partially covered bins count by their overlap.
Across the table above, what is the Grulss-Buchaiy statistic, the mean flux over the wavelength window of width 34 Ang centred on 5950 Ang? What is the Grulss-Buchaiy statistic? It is 4.1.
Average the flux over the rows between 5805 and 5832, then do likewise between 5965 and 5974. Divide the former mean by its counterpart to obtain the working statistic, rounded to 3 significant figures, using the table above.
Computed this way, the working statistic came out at 1.05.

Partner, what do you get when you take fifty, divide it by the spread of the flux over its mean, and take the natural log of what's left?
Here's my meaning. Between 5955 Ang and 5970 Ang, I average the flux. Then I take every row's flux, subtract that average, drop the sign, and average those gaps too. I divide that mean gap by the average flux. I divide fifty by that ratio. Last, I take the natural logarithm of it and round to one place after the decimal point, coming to 6.3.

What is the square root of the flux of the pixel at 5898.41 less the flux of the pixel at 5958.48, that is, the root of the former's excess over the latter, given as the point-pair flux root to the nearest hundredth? 0.59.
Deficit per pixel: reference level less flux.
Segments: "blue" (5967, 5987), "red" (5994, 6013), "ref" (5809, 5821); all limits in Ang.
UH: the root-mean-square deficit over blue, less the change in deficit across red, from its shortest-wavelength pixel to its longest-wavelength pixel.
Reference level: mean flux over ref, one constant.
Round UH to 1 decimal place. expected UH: 2.3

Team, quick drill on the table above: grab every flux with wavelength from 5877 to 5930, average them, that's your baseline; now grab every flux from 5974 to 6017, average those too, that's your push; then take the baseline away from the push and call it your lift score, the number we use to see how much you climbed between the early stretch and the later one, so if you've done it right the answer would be 0.36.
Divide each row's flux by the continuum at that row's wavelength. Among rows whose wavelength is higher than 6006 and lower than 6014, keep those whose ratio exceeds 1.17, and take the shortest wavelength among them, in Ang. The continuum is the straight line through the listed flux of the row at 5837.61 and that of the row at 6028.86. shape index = 6006.69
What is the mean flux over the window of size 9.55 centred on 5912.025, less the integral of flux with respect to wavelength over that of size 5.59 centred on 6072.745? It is -16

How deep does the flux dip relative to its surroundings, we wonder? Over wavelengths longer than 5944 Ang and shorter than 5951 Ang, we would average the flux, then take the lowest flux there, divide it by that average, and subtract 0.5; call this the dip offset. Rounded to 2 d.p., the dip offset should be 0.44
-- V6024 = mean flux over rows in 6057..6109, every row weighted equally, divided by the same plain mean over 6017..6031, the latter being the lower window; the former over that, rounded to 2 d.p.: 1.07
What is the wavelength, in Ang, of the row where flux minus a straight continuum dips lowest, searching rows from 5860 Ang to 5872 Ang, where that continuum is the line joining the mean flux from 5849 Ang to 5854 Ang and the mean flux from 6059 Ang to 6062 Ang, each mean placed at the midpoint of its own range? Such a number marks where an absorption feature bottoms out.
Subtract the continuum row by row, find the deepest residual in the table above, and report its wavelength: 5869.96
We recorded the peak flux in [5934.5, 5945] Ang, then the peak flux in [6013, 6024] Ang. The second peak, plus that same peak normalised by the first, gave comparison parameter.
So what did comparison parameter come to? 6.8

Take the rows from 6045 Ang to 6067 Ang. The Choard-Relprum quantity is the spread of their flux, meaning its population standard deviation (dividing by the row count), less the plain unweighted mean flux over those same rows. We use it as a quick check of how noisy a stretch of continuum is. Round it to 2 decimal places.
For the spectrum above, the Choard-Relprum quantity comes -3.44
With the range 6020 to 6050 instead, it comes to -3.59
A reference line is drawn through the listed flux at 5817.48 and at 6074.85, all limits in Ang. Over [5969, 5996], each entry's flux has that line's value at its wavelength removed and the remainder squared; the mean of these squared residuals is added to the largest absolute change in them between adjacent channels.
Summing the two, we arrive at 3.3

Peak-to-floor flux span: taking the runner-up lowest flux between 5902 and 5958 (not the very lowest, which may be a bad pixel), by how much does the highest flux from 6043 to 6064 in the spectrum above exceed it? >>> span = 4.9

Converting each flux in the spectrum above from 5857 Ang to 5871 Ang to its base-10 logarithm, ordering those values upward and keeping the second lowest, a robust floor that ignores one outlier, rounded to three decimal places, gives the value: 0.560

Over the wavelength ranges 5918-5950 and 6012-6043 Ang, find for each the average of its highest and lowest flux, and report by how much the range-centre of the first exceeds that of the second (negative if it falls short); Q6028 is -0.3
